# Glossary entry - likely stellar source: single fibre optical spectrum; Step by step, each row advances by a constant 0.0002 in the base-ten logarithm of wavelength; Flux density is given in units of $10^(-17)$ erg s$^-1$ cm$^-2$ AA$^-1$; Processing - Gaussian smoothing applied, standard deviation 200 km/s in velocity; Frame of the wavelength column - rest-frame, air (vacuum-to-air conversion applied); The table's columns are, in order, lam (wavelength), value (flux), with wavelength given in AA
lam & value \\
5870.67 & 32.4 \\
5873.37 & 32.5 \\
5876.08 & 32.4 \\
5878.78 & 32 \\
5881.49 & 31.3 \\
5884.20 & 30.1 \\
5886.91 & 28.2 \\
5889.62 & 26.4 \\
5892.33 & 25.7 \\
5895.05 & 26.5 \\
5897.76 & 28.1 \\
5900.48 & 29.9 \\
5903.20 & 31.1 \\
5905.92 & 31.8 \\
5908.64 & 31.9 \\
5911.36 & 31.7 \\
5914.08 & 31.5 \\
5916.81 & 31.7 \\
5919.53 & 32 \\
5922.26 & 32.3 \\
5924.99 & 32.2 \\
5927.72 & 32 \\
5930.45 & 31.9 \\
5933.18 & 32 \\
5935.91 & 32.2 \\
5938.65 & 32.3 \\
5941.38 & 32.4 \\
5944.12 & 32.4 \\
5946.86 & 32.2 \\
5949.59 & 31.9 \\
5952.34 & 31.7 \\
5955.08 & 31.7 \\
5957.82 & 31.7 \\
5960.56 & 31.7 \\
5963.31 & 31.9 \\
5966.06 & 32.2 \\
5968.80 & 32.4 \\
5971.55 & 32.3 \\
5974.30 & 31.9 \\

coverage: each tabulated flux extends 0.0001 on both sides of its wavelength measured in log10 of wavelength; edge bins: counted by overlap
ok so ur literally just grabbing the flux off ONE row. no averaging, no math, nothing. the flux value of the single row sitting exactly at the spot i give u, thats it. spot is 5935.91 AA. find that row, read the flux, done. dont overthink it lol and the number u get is 32.2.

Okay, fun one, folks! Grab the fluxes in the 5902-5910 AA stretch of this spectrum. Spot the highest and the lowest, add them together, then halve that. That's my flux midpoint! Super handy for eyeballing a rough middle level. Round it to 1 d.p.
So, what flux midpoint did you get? 31.5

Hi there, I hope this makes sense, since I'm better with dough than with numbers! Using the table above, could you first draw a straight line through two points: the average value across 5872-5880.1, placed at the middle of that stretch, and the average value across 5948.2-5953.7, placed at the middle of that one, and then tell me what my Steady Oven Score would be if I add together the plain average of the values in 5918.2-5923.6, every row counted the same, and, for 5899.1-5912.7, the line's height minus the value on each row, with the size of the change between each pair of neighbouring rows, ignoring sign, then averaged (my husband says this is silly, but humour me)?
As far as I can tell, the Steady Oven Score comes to 32.7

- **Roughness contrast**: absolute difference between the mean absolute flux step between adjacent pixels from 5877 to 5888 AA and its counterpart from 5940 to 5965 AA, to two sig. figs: 1.2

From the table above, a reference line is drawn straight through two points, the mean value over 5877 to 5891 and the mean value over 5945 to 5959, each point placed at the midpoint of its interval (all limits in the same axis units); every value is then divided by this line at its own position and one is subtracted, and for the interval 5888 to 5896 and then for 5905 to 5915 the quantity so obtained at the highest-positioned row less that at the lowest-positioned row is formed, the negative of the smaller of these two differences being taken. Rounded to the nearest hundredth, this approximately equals 0.02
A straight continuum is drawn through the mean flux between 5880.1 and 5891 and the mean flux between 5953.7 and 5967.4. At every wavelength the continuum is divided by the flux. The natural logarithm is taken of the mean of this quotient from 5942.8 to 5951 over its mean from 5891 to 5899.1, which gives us -0.120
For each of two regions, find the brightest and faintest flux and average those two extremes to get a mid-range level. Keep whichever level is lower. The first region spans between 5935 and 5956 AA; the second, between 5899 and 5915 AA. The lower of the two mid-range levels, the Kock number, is 30.9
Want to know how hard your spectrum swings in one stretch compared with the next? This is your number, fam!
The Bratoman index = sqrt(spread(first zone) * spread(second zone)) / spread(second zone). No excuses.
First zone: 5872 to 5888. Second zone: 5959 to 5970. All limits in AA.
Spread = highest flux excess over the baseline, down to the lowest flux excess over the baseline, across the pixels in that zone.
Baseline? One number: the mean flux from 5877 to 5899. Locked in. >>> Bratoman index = 2.48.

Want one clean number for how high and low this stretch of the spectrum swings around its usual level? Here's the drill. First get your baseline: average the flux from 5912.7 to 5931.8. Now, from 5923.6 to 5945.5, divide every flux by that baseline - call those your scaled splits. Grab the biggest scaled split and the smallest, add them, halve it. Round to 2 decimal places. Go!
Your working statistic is 1.01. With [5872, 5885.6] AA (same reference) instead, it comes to 0.98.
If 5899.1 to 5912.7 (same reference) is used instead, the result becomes 0.97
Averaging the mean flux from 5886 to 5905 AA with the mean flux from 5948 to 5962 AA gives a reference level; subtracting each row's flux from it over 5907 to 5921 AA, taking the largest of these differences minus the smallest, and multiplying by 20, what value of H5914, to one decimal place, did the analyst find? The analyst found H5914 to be 10.0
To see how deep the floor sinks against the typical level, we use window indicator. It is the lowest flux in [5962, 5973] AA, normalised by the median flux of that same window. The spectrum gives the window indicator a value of 0.989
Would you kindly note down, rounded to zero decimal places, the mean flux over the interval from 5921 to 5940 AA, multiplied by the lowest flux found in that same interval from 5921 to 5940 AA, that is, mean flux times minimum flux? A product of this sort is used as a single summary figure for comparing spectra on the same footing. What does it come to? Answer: 1025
